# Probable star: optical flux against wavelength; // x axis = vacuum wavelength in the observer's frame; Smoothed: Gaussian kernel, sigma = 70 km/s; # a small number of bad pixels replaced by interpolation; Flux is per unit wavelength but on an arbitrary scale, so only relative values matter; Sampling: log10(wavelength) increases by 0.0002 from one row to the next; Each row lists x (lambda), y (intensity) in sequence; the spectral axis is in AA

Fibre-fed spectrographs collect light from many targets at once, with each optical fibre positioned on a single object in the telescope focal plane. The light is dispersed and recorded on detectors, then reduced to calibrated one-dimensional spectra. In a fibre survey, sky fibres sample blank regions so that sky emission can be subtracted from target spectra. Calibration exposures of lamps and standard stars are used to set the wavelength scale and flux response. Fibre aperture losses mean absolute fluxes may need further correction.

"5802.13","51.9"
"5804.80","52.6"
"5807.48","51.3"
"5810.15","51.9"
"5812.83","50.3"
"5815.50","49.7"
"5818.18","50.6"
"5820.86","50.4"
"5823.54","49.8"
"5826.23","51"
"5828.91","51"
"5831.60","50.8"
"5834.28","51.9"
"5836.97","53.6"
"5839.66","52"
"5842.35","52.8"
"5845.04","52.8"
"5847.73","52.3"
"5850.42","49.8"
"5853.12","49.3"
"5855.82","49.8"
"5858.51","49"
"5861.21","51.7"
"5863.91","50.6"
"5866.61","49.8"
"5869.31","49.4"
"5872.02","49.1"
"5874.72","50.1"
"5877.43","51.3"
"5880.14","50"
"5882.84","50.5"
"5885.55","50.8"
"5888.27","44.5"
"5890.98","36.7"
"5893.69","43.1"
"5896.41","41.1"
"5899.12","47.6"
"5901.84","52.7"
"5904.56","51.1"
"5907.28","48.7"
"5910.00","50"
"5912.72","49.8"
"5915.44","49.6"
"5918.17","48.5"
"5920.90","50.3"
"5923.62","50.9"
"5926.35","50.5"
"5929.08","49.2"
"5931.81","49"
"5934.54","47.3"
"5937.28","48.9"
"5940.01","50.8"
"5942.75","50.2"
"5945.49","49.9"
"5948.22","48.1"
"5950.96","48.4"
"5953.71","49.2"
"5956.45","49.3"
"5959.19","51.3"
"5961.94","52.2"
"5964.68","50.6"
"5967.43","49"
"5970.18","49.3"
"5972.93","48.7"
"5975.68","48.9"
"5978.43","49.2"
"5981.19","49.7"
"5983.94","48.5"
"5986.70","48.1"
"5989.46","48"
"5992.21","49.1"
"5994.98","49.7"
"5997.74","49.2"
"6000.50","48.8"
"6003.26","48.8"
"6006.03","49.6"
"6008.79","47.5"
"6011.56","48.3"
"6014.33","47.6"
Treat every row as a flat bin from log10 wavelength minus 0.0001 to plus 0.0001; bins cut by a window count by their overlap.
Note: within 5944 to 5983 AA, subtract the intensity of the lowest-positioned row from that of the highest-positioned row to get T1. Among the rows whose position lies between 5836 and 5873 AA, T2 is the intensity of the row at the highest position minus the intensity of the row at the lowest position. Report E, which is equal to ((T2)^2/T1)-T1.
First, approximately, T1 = -0.2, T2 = -4.50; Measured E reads -101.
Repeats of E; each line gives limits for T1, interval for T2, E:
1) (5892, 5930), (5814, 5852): -6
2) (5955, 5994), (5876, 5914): -11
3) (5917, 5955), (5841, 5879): 3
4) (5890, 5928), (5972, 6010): -14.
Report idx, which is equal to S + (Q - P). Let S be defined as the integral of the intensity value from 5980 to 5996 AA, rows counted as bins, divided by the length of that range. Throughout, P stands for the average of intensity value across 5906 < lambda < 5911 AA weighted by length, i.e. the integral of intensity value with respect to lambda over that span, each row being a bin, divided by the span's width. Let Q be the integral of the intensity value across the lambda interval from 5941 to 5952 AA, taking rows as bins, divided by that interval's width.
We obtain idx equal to 48.7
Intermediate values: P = 49.3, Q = 49.2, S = 48.8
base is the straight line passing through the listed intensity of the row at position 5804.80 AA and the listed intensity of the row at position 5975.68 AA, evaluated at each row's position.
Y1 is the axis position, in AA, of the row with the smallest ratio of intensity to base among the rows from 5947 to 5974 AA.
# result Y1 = 5948.22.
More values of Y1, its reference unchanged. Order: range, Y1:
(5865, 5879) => 5872.02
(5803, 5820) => 5815.50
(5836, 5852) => 5850.42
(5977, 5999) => 5989.46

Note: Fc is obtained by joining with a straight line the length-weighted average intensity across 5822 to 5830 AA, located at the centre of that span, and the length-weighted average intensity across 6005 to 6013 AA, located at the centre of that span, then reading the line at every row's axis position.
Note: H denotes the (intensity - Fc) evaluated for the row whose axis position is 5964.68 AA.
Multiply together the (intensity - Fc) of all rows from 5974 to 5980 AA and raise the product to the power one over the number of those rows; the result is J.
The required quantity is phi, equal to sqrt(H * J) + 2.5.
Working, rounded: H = 1.7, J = 0.2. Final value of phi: 3.05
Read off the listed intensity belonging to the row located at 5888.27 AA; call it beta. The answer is 44.5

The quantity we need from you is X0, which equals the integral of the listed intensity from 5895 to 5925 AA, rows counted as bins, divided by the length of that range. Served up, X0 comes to 49.1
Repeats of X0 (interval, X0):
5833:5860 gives 51.3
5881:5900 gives 45.0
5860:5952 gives 48.8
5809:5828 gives 50.5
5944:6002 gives 49.3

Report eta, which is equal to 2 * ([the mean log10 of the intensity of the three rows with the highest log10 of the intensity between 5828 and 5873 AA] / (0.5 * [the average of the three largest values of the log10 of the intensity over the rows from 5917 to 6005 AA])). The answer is 4.03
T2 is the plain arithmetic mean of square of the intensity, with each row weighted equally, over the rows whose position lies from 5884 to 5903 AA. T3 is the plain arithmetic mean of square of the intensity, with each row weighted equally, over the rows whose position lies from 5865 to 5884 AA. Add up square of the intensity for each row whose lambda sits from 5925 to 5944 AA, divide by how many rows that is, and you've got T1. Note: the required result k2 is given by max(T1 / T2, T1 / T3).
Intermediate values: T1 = 2443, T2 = 2071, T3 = 2503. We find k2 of 1.18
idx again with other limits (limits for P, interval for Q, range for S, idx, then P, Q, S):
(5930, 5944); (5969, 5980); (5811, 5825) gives 50.0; 49.2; 49.0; 50.2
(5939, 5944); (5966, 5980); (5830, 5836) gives 50.0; 50.4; 49.0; 51.5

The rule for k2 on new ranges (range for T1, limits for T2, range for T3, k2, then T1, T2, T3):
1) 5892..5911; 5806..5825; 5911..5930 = 0.92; 2296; 2558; 2483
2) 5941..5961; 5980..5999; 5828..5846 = 1.02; 2450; 2392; 2718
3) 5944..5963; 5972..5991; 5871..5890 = 1.04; 2479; 2375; 2452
